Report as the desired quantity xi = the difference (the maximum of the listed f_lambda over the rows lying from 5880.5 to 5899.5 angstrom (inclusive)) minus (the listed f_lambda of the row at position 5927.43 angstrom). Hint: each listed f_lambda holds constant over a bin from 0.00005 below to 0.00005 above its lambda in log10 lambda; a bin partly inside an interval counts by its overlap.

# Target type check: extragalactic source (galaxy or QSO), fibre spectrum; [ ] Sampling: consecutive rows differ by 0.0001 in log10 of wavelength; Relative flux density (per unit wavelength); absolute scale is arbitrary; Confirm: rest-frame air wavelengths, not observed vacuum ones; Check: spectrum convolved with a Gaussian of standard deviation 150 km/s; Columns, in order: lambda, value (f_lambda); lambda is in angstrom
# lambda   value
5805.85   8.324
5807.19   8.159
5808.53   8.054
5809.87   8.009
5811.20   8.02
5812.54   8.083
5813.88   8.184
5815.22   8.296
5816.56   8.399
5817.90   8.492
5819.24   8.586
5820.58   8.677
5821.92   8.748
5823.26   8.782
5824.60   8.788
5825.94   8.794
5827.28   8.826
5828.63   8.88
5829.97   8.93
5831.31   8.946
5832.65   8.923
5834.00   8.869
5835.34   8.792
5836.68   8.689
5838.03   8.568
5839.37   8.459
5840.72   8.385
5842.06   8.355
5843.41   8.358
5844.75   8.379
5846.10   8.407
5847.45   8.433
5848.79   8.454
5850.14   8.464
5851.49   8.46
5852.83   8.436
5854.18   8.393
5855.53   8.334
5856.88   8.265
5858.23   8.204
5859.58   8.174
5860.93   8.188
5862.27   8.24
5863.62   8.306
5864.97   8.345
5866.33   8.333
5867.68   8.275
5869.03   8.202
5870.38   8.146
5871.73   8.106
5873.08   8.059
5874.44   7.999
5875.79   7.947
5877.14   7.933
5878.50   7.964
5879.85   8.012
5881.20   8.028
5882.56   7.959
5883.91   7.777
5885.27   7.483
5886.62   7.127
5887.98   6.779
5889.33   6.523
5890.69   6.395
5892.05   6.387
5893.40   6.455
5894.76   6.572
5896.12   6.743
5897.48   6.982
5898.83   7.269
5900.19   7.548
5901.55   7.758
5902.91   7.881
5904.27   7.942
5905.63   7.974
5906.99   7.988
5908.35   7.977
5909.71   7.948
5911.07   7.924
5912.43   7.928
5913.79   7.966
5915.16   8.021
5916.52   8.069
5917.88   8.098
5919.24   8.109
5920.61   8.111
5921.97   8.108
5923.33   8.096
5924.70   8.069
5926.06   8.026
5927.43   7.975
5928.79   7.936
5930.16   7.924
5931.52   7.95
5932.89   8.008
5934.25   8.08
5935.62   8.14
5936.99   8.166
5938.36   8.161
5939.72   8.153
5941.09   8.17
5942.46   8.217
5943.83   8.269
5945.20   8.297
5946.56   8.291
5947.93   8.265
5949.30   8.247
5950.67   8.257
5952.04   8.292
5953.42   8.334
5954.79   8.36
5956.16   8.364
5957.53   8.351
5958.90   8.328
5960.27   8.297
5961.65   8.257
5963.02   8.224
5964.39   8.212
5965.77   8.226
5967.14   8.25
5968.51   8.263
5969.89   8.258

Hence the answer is 0.1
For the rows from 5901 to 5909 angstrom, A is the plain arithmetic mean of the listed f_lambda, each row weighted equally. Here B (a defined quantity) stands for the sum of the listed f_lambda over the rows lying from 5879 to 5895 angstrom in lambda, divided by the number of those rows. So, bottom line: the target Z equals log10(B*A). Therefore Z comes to 1.75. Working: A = 7.9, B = 7.12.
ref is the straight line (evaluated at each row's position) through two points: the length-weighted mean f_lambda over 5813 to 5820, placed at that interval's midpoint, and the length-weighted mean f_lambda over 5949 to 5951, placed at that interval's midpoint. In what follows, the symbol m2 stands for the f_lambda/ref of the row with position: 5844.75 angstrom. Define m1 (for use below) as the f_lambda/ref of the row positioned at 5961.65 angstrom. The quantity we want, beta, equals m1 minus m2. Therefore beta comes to 0.00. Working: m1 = 1.00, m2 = 1.00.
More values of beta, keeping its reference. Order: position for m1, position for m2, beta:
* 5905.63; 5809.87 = 0.01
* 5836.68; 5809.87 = 0.08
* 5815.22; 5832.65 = -0.08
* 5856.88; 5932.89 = 0.02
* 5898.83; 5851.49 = -0.14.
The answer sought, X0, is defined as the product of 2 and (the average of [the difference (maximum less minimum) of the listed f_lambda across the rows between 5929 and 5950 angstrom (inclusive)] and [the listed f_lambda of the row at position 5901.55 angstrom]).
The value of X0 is 8.1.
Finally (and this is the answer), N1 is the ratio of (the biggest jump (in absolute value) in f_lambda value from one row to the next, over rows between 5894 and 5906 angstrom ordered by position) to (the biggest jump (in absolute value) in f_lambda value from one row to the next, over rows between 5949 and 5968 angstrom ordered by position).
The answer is 6.8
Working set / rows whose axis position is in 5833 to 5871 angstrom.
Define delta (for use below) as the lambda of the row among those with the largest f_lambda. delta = 5834.00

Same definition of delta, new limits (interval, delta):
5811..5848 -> 5831.31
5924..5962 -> 5956.16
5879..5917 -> 5916.52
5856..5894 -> 5864.97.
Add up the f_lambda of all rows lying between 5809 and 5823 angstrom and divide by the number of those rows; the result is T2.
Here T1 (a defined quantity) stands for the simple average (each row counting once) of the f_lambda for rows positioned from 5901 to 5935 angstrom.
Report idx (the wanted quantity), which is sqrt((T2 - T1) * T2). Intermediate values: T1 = 7.99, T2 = 8.35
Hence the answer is 1.7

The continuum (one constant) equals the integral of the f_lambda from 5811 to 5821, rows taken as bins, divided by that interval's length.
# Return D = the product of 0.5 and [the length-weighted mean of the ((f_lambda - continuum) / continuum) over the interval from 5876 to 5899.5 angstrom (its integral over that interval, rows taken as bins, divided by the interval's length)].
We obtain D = -0.068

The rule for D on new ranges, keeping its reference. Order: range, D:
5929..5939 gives -0.017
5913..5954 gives -0.013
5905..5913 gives -0.023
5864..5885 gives -0.017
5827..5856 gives 0.014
